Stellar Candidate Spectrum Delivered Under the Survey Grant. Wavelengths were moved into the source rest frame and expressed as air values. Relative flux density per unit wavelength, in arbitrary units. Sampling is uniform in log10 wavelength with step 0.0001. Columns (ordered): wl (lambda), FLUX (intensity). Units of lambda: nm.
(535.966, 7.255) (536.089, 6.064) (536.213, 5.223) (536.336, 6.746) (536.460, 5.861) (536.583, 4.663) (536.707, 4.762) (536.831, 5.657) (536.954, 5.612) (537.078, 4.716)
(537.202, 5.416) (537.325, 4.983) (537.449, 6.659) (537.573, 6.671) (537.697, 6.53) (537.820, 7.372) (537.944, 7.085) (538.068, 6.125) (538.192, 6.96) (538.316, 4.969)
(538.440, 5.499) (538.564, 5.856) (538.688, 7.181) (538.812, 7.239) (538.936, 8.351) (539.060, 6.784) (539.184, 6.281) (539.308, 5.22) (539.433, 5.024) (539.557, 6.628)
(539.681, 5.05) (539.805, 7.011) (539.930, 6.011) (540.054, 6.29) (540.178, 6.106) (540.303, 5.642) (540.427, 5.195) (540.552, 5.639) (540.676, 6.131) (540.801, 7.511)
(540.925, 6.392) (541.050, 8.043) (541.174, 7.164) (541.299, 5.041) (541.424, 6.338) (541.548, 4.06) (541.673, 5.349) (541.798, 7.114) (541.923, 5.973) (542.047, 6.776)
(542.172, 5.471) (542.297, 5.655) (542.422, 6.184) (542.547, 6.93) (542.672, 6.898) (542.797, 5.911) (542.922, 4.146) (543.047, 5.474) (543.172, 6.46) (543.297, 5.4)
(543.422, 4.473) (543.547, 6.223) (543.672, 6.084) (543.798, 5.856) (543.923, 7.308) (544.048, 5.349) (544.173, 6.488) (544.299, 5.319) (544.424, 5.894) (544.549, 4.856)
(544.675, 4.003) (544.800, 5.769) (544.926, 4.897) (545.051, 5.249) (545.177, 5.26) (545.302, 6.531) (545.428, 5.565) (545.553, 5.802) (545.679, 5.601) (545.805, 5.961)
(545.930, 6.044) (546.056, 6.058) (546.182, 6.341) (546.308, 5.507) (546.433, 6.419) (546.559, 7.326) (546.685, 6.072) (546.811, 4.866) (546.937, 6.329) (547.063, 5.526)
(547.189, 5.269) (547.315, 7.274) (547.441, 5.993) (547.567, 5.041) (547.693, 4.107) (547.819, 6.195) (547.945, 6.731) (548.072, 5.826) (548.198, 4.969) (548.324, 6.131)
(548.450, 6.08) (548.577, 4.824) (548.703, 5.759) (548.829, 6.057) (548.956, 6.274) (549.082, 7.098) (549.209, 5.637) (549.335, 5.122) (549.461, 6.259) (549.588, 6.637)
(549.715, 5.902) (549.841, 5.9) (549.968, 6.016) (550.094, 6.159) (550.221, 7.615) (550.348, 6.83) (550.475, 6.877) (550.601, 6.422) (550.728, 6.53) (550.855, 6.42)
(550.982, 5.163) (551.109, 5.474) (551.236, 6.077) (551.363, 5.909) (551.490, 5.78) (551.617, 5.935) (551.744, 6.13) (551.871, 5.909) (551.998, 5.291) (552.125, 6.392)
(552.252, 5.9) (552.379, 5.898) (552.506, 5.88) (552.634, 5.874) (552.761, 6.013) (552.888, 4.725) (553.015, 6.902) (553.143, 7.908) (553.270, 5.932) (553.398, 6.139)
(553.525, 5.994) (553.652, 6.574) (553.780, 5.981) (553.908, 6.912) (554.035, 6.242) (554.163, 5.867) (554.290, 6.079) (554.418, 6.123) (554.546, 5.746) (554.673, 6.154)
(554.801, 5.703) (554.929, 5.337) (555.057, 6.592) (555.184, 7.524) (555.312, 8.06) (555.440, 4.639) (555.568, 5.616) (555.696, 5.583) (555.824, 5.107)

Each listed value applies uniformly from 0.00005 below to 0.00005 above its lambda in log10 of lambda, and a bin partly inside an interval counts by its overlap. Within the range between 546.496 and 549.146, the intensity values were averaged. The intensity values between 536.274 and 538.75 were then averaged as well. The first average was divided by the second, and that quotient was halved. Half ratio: 0.494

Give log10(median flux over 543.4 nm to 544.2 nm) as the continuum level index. 0.784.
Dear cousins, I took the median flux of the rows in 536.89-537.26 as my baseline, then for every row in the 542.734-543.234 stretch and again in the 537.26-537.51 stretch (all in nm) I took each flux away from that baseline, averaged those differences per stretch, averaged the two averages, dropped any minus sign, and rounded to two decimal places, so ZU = 0.24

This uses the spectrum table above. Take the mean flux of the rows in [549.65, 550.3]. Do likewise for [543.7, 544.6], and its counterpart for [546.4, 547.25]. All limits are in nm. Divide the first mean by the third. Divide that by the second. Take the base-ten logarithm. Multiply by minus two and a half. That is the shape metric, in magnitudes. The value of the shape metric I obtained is 1.86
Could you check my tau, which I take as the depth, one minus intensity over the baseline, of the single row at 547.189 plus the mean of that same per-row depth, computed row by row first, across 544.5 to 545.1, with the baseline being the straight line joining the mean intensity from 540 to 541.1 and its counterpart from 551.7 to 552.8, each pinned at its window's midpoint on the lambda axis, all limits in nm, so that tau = 0.33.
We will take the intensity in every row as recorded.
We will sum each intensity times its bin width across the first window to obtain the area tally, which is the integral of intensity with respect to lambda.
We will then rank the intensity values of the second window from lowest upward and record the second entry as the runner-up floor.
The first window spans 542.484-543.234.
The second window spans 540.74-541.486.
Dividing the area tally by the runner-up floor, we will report 0.71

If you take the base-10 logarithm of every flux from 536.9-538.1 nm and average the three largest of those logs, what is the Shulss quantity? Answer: 0.847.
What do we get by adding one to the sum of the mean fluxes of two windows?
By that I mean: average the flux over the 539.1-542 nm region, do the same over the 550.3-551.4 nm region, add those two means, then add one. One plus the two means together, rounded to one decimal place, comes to 13.2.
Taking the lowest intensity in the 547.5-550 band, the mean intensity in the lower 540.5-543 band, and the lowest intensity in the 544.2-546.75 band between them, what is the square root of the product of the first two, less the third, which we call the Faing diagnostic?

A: 1.02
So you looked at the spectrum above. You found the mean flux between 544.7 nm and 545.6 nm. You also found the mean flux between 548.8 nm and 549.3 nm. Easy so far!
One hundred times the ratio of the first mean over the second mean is 89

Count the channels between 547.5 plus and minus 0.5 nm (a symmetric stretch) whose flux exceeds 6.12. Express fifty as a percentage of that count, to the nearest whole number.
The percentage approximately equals 1667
